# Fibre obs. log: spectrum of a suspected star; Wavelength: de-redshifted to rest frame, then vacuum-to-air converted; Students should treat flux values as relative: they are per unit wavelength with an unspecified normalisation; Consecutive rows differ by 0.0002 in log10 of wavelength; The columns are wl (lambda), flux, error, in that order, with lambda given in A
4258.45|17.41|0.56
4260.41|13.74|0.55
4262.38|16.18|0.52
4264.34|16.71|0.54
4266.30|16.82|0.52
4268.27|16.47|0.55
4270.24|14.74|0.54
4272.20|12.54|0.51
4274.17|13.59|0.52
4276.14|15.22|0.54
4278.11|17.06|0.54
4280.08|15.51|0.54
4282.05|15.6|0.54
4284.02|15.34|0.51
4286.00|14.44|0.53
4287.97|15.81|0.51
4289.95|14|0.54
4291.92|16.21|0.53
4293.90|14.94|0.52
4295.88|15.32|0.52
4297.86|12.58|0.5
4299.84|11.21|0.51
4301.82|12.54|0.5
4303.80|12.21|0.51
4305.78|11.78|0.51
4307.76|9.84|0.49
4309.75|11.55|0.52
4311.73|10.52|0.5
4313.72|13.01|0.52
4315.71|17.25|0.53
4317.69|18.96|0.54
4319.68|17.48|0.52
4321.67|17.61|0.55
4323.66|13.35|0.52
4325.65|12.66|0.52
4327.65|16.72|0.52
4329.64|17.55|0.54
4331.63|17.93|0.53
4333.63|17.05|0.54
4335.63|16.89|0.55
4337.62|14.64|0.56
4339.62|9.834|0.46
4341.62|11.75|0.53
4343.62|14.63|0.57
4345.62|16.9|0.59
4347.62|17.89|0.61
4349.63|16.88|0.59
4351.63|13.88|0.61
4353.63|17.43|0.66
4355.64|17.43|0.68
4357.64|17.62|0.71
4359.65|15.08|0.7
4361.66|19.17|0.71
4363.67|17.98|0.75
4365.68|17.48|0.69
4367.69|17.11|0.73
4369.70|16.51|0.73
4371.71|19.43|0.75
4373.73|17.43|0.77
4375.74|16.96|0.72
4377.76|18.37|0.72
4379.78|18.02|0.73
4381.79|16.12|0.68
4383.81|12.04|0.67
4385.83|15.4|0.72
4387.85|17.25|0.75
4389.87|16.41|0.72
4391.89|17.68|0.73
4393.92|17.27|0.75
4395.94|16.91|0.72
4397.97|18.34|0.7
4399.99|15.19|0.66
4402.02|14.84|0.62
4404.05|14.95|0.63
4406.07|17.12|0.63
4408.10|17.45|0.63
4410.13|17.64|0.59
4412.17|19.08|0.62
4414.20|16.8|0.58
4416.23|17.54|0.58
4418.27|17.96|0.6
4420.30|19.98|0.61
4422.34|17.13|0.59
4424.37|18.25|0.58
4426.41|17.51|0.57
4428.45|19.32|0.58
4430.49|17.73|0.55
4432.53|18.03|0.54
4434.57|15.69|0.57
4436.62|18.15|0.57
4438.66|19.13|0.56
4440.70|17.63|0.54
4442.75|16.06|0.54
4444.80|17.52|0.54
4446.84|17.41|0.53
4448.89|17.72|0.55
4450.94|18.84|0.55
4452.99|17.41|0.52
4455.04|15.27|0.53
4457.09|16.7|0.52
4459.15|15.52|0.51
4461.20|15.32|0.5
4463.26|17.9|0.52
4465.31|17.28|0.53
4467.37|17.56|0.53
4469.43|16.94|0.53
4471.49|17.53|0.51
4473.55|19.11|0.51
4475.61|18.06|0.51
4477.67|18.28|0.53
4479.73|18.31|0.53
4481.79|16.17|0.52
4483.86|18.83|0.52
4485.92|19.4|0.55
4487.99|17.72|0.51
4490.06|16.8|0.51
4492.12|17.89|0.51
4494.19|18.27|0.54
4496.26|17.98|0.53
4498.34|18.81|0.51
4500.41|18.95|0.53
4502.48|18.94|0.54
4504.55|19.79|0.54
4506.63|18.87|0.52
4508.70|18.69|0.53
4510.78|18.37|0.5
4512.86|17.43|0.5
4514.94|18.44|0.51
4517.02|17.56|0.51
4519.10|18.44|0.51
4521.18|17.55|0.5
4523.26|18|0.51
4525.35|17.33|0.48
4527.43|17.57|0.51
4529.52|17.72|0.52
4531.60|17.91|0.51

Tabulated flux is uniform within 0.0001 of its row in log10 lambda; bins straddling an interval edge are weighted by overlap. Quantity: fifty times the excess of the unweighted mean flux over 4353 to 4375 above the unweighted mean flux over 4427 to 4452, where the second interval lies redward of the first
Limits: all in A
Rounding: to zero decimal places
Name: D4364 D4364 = -13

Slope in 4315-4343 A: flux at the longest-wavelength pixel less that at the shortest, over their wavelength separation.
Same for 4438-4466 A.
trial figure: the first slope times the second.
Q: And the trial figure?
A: 0.015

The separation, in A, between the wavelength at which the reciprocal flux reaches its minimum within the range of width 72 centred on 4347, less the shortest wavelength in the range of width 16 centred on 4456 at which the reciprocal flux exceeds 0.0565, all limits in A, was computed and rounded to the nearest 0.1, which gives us -81.3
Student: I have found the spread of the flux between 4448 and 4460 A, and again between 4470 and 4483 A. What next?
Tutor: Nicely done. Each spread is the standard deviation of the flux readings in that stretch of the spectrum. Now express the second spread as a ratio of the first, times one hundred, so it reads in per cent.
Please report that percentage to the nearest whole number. 73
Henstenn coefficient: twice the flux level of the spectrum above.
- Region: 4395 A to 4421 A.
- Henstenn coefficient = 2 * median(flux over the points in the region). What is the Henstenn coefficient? 34.9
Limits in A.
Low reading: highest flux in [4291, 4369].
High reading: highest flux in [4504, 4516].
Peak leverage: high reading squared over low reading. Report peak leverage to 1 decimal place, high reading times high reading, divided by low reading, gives 20.4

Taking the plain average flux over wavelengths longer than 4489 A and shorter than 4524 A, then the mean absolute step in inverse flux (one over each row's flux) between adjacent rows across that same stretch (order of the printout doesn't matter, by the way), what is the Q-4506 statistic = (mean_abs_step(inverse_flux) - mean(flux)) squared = 334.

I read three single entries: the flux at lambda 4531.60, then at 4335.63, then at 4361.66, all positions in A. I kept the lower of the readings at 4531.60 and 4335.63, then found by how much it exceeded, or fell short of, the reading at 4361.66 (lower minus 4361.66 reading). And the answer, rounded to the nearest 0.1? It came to -2.3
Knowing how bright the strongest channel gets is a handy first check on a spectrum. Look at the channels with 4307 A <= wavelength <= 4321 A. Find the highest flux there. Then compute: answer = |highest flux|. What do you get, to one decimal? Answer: 19.0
